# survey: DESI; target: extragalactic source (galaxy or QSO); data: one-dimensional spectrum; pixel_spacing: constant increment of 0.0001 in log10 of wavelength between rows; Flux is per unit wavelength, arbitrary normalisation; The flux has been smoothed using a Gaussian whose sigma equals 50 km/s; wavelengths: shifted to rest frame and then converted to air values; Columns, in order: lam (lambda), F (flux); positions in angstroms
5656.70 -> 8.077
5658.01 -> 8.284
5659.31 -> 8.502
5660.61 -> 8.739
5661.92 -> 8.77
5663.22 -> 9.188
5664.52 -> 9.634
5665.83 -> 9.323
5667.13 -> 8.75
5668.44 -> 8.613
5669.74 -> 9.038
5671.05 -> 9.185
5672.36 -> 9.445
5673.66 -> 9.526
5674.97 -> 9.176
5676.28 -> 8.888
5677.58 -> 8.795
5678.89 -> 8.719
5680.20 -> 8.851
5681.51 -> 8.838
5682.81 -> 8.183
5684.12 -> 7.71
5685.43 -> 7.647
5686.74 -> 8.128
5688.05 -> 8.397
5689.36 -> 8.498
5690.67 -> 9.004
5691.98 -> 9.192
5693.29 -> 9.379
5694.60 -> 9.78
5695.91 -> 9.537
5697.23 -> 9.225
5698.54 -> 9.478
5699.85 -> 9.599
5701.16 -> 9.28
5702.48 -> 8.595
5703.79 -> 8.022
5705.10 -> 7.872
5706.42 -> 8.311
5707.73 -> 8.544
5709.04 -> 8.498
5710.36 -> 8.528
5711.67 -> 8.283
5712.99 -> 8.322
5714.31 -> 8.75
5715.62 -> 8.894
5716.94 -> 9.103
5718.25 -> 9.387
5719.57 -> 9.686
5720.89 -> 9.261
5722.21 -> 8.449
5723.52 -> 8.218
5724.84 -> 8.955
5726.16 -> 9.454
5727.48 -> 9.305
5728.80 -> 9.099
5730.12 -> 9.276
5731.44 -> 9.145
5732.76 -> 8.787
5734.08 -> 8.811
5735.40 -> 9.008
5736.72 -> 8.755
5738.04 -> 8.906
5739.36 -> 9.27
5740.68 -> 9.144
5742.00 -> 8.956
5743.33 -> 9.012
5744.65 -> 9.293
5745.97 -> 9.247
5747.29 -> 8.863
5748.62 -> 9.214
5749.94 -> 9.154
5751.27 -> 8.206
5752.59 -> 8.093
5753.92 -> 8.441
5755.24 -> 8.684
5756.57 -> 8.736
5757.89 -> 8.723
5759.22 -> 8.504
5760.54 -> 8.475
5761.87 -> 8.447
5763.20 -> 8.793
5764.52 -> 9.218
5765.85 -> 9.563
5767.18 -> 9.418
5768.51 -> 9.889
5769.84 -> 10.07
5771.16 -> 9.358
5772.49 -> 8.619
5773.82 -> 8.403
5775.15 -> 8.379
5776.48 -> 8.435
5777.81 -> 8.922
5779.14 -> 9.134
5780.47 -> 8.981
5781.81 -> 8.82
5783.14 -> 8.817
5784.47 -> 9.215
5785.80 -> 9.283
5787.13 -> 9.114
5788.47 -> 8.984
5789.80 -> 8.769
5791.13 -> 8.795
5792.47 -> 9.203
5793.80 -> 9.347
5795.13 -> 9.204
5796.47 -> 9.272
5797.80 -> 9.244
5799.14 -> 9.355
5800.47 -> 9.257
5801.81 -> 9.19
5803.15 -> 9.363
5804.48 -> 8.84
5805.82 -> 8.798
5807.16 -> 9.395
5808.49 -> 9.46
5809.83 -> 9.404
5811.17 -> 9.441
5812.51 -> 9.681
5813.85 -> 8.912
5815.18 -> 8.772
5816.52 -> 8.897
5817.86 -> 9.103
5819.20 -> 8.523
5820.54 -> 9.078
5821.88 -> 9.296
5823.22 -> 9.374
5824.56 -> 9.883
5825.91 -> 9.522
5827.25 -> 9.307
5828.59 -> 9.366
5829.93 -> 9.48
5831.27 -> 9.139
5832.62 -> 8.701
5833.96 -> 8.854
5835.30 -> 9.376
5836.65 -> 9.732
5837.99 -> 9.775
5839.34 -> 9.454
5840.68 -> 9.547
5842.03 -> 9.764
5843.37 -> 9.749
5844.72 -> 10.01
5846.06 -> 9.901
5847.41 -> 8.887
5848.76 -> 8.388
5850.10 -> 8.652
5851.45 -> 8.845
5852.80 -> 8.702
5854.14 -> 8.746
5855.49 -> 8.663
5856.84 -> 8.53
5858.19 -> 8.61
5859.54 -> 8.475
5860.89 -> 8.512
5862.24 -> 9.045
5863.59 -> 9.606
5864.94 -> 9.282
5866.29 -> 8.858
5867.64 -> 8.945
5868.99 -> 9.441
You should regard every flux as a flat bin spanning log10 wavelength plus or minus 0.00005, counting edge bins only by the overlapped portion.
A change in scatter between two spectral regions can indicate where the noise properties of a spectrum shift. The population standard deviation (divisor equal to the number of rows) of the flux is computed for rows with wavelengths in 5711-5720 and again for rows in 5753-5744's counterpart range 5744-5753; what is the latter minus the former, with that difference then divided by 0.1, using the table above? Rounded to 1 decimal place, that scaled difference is -0.1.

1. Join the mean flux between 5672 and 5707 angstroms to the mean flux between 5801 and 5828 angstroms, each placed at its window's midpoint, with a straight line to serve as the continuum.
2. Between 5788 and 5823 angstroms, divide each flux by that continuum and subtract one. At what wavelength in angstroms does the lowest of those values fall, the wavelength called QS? 5819.20 angstroms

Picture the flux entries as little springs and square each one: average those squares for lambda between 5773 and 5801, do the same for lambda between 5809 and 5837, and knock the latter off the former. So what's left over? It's -4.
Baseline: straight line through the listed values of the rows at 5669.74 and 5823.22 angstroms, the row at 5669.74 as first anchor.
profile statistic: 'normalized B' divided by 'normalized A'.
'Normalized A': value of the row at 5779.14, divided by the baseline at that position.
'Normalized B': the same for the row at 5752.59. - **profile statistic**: 0.892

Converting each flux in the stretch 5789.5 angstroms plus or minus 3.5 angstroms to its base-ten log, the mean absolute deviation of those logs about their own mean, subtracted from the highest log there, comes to 0.957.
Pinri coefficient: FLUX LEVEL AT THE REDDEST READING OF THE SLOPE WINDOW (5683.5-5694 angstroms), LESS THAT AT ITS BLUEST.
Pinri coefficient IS 1.7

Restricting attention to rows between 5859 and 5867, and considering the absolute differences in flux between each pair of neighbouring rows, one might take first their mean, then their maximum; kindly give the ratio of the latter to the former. 1.49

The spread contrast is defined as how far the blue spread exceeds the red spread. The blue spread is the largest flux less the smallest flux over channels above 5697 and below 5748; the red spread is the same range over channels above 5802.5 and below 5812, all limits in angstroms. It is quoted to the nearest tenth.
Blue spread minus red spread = 1.2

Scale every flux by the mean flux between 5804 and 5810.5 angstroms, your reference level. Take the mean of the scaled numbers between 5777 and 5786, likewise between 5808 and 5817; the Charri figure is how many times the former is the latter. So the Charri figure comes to 0.98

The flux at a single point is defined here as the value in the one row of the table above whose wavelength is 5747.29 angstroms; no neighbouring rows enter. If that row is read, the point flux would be 8.863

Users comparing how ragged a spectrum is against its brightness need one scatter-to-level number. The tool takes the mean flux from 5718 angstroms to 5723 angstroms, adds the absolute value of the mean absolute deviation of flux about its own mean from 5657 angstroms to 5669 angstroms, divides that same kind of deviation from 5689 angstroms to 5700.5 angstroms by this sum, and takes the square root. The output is 0.17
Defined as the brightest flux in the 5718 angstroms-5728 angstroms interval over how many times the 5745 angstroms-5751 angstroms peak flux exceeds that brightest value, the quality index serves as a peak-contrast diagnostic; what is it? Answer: 10.1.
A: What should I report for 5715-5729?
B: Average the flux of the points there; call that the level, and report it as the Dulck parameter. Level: 9.07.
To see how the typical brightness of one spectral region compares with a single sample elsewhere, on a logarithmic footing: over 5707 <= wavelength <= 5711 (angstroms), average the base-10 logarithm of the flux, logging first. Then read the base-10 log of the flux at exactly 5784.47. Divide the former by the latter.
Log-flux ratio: 0.965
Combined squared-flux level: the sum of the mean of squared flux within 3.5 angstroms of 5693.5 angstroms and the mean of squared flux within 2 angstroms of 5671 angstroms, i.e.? 173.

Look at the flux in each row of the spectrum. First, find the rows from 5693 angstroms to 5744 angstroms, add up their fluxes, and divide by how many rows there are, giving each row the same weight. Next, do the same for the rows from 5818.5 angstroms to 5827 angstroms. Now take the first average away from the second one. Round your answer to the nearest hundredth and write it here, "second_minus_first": 0.33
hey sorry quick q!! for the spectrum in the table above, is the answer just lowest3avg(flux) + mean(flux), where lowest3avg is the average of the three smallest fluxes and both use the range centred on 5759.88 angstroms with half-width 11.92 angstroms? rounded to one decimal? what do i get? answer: 17.2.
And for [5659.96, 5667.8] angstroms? 17.8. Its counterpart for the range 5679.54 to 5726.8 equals 16.5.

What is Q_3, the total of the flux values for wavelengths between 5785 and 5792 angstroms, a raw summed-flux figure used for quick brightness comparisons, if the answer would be 45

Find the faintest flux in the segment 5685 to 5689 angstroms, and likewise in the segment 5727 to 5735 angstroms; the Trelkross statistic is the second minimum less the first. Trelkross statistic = 1.1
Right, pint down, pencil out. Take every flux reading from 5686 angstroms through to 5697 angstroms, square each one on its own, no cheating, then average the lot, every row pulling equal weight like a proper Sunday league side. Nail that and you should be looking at 81.1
